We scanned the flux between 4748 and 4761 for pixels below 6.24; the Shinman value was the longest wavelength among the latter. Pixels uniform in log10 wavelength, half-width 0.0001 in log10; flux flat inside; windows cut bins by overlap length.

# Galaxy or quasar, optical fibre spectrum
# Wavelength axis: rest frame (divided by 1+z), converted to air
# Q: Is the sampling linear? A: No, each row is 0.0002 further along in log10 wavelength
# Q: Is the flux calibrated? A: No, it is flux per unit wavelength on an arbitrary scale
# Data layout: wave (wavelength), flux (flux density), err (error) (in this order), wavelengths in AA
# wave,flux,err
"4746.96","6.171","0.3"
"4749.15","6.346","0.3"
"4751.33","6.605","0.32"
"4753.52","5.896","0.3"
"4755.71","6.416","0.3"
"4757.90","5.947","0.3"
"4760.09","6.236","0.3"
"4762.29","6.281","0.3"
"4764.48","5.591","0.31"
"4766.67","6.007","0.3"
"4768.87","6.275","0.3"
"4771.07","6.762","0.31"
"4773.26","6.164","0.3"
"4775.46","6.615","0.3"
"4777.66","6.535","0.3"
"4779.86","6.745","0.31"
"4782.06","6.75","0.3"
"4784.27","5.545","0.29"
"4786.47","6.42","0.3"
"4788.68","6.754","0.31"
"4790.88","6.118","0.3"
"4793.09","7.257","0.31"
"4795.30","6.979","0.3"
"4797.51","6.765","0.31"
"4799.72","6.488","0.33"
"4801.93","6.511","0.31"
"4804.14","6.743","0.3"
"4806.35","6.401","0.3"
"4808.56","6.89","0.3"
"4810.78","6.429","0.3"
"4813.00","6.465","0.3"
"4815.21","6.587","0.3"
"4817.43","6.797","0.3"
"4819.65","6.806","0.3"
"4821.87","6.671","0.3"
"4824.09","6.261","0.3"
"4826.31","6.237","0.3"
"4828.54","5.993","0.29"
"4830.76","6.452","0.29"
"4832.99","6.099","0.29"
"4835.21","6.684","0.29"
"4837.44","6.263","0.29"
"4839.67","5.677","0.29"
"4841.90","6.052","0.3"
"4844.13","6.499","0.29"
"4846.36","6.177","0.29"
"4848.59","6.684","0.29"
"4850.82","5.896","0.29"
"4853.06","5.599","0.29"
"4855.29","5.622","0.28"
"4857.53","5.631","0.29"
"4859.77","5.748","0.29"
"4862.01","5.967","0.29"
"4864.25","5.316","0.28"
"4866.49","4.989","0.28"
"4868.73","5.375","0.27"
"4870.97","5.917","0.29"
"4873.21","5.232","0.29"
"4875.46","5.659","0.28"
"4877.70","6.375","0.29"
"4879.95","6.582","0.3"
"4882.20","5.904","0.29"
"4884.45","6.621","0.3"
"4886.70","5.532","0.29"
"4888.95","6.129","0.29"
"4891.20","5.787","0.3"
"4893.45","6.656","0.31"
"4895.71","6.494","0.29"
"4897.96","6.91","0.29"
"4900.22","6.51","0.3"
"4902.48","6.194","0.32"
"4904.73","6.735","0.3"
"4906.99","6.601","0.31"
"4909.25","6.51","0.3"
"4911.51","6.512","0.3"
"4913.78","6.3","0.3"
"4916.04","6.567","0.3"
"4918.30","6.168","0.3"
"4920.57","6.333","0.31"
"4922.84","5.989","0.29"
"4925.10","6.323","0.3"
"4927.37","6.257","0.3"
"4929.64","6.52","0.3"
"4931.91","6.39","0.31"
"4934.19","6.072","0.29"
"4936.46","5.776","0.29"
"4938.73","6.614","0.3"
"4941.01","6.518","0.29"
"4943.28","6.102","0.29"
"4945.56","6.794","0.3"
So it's 4760.09 AA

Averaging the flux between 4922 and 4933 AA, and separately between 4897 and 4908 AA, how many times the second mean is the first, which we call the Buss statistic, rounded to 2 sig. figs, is 0.96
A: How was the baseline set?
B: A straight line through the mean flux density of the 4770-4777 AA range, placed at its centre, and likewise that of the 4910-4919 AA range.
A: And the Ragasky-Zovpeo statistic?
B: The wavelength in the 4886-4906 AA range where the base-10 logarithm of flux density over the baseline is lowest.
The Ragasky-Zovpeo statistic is 4886.70 AA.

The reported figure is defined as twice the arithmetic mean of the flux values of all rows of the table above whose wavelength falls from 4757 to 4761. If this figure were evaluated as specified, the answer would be 12.2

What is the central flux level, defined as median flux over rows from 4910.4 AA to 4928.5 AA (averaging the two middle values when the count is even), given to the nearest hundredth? 6.31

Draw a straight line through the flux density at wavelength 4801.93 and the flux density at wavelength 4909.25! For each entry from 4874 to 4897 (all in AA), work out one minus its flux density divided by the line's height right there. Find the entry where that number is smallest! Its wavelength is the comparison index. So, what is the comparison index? 4893.45 AA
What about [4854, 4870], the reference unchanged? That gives 4862.01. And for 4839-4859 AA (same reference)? 4848.59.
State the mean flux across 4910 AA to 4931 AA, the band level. 6.33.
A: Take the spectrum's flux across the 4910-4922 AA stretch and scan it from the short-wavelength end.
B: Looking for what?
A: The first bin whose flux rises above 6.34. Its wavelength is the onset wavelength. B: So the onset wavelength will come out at 4911.51 AA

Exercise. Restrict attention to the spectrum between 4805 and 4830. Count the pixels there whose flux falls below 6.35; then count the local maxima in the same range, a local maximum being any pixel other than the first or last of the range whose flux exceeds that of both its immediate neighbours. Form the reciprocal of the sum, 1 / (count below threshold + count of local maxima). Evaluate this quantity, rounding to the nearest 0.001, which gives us 0.200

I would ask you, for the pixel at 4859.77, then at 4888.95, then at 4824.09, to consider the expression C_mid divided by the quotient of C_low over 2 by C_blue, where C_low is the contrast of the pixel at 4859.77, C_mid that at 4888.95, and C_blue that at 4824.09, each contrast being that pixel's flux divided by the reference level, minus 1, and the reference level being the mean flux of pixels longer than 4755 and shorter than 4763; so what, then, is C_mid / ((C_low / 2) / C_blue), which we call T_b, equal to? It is 0.00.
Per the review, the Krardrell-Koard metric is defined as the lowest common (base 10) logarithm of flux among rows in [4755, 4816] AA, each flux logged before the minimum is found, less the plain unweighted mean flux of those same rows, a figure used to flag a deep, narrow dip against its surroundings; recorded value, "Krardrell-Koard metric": -5.7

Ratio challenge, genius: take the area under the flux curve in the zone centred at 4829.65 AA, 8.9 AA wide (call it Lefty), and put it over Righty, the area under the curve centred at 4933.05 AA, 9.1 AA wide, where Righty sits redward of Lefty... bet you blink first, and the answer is 0.98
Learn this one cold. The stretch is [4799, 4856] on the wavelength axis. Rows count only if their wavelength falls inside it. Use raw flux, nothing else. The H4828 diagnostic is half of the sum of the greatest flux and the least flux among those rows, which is 6.24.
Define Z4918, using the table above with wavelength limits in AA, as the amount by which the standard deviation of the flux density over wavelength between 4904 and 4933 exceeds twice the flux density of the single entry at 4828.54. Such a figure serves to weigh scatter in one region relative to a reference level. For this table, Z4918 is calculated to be -11.8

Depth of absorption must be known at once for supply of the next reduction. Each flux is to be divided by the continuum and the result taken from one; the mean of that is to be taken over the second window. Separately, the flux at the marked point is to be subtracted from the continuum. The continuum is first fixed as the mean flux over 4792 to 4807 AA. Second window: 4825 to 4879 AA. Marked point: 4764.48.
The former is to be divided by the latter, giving 0.11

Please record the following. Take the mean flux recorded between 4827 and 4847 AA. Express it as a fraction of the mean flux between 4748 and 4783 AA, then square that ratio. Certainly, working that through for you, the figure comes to 0.96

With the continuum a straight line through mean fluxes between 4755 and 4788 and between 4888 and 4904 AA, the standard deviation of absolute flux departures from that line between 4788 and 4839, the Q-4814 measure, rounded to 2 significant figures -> 0.22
